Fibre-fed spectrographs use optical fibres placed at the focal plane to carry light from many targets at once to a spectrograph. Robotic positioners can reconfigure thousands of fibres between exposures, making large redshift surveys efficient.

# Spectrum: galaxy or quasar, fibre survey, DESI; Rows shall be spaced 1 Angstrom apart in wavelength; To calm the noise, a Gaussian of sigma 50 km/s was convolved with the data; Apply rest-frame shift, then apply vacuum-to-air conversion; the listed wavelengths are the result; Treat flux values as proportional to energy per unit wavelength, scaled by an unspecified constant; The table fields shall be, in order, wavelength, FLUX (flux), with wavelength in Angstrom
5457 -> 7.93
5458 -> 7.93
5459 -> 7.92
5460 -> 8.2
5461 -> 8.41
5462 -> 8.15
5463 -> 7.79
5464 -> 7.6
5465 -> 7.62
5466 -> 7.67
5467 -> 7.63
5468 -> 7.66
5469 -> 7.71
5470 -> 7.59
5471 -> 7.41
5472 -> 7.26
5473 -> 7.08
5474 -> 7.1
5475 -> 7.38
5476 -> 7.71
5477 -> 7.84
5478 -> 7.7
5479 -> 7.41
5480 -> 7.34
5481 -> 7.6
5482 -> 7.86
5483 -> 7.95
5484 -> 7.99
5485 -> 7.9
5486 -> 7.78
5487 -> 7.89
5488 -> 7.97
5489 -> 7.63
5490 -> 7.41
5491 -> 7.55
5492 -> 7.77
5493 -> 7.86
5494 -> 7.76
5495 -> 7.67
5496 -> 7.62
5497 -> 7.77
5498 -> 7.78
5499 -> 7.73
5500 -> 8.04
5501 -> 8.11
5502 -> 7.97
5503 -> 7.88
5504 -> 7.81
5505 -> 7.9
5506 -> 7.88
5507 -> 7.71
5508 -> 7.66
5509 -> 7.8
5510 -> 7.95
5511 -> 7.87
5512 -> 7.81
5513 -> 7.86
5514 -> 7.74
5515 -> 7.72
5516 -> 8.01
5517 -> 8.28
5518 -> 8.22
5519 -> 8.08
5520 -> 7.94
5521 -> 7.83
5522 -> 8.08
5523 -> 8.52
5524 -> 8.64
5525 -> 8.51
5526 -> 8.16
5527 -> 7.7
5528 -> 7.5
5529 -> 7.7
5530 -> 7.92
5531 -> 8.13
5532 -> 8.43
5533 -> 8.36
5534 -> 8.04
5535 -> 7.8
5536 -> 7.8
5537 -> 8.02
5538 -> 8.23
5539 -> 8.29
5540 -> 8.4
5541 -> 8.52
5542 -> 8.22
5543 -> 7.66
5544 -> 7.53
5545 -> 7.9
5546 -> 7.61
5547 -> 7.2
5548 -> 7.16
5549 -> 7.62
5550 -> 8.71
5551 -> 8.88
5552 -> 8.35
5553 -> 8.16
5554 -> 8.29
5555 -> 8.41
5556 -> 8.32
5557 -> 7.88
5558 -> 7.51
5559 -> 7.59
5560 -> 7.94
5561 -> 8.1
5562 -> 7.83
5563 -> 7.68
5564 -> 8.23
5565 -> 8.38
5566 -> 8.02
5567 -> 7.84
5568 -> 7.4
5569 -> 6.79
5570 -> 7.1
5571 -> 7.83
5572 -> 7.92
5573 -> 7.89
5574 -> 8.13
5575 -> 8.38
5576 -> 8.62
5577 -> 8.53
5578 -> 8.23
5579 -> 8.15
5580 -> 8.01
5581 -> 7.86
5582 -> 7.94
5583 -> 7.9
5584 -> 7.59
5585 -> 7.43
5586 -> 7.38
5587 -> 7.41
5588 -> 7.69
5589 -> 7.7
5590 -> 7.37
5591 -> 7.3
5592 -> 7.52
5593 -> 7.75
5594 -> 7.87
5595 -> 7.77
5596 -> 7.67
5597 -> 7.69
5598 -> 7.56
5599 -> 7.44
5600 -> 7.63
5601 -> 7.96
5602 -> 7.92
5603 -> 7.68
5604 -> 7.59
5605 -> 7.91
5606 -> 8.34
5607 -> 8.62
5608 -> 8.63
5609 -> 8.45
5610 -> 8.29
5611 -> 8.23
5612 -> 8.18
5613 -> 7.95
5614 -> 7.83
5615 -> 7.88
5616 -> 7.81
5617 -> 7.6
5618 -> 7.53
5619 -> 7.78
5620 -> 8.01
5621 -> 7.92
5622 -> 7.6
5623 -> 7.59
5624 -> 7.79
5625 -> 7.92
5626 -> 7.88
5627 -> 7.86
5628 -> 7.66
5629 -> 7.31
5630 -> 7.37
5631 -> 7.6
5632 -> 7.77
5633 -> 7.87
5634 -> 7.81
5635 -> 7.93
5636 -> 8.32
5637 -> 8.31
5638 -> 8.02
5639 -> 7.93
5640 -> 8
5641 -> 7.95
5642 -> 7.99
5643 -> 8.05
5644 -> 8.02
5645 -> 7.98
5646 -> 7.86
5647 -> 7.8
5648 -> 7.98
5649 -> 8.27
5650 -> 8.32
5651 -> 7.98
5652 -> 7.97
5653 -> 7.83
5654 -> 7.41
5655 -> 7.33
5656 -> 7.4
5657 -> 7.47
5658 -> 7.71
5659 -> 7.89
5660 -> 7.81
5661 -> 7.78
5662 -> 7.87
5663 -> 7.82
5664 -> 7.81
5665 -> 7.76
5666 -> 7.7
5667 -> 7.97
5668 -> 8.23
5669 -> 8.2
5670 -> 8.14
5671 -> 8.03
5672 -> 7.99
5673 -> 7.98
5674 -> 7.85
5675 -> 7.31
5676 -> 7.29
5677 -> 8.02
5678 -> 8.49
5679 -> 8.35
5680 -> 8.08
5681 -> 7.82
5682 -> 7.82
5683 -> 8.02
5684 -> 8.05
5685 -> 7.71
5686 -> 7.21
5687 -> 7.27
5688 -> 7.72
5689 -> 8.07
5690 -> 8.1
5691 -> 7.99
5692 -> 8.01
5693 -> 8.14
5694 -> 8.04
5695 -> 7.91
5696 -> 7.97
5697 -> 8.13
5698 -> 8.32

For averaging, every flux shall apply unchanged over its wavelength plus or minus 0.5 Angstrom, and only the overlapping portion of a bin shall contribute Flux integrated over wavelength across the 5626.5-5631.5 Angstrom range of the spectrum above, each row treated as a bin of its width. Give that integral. 37.8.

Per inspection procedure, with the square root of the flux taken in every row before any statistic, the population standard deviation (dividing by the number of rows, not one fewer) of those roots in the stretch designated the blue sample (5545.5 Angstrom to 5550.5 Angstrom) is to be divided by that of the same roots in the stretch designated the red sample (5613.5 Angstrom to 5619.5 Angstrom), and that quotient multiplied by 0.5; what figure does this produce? 2.2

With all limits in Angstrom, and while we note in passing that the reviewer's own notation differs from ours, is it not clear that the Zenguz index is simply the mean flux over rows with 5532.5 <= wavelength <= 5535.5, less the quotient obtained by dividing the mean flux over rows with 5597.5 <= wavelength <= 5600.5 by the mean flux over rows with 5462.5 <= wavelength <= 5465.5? 7.08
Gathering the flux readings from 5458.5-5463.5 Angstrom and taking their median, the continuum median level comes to 8.15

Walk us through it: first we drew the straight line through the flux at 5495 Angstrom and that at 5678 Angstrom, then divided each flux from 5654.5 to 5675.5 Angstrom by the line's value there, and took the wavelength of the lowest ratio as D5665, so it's 5675 Angstrom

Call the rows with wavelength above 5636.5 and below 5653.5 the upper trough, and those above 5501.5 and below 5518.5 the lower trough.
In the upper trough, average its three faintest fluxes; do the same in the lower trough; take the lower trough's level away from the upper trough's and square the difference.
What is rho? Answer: 0.018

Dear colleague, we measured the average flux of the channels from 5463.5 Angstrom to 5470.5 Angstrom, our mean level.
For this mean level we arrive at 7.64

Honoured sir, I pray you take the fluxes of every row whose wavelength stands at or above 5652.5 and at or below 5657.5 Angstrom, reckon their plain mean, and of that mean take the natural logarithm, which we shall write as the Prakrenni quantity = 2.01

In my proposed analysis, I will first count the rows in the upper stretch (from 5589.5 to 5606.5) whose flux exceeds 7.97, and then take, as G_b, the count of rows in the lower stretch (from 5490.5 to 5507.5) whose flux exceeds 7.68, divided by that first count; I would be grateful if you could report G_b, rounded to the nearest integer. 14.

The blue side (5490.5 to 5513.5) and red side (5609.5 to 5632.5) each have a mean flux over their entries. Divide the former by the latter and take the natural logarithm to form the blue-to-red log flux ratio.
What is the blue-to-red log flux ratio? 0.002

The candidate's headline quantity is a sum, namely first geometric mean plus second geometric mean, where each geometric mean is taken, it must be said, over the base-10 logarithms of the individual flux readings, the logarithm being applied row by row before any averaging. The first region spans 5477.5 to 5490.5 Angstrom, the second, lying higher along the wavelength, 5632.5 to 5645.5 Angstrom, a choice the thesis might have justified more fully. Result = 1.79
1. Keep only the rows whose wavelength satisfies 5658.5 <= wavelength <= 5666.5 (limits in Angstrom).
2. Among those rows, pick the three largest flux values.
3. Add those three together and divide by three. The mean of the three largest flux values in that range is 7.86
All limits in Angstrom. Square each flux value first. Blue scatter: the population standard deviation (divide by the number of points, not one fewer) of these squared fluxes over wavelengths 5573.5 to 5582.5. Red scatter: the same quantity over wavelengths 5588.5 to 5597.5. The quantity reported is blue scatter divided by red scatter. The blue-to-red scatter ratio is 1.5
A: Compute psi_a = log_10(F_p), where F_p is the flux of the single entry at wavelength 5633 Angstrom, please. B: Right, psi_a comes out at 0.896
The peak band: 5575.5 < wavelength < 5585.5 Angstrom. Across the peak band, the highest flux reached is 8.62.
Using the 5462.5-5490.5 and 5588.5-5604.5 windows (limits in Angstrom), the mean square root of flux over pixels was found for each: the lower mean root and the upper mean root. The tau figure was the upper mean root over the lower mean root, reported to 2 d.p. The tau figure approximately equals 1.00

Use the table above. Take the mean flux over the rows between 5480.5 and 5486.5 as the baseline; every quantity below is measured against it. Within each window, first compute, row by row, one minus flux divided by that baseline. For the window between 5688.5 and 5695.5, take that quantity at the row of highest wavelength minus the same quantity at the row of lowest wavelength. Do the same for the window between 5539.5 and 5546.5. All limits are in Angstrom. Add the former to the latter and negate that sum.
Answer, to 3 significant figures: -0.121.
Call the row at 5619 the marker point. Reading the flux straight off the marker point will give 7.78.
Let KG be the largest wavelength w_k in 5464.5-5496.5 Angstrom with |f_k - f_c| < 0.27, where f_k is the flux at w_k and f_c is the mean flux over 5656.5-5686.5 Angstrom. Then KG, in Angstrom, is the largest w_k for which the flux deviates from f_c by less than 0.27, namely 5496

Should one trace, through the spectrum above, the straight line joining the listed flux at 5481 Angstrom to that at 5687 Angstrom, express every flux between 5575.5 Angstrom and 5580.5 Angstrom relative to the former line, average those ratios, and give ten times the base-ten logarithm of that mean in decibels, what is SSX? 0.48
